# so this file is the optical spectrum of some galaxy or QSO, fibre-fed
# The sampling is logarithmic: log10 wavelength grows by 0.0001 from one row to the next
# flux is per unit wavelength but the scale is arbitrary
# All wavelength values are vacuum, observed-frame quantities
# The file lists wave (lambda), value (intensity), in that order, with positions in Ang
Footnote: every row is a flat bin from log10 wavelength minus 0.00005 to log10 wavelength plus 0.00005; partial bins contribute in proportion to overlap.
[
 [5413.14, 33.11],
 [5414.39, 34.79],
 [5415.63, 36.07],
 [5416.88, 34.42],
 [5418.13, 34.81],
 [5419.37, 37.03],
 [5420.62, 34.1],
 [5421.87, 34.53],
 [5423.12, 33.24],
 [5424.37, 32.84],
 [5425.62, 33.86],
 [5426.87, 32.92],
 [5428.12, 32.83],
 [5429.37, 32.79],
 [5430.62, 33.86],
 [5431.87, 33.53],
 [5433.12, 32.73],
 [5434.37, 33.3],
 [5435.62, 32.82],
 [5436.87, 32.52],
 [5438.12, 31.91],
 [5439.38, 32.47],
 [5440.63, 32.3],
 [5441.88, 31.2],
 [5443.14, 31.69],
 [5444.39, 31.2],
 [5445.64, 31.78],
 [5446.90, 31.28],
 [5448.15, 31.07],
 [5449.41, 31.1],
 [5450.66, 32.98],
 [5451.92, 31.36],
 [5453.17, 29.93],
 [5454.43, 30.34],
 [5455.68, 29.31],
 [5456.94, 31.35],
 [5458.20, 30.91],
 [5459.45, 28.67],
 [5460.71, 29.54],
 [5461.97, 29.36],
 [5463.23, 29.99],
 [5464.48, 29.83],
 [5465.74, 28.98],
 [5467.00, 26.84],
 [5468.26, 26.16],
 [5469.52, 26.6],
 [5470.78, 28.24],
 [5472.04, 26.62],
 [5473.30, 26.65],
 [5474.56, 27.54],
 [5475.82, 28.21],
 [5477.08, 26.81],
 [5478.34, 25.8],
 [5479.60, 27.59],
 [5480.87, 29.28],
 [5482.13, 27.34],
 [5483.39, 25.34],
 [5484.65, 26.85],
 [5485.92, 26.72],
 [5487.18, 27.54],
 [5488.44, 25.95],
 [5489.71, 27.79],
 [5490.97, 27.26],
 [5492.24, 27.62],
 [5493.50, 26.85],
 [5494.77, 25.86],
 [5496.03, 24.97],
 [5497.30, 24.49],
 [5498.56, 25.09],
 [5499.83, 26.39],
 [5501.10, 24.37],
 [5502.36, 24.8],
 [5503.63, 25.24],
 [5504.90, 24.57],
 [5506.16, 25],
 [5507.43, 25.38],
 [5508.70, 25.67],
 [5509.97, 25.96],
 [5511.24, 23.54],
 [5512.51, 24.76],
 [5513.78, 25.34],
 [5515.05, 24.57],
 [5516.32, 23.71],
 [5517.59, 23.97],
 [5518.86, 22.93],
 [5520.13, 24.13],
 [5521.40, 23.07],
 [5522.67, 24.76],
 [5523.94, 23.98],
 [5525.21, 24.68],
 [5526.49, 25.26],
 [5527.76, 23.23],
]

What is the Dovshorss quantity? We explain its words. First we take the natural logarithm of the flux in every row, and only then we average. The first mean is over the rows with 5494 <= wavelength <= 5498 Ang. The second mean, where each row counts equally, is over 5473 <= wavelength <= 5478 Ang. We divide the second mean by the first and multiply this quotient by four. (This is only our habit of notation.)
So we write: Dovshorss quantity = 4.10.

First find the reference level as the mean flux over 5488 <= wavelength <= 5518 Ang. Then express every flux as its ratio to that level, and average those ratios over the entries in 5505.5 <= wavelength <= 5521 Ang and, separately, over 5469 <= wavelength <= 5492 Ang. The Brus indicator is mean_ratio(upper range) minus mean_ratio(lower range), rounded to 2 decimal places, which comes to -0.10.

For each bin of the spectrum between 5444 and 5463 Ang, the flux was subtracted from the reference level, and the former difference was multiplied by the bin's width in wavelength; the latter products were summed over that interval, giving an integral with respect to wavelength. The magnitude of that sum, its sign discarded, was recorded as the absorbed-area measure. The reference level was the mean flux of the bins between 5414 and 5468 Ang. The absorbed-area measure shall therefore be 26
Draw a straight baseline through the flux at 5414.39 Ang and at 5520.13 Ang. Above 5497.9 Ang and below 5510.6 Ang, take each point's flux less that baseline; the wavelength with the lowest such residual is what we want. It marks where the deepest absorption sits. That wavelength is 5501.10 Ang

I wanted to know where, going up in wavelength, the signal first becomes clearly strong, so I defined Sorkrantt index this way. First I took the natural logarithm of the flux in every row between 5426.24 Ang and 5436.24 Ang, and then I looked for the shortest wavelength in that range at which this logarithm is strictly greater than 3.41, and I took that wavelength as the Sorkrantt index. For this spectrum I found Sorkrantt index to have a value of 5426.87 Ang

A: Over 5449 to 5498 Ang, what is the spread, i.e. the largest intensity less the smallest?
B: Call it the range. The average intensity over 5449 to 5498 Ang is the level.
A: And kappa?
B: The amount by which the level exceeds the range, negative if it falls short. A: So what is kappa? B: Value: 19.6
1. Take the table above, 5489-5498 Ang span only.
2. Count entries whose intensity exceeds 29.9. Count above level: 0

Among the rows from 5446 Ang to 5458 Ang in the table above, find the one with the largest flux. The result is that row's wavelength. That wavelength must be 5450.66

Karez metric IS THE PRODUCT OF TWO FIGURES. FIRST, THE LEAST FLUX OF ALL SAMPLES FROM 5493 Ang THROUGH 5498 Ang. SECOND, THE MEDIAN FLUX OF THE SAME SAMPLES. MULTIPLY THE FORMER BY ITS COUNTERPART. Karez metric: 622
